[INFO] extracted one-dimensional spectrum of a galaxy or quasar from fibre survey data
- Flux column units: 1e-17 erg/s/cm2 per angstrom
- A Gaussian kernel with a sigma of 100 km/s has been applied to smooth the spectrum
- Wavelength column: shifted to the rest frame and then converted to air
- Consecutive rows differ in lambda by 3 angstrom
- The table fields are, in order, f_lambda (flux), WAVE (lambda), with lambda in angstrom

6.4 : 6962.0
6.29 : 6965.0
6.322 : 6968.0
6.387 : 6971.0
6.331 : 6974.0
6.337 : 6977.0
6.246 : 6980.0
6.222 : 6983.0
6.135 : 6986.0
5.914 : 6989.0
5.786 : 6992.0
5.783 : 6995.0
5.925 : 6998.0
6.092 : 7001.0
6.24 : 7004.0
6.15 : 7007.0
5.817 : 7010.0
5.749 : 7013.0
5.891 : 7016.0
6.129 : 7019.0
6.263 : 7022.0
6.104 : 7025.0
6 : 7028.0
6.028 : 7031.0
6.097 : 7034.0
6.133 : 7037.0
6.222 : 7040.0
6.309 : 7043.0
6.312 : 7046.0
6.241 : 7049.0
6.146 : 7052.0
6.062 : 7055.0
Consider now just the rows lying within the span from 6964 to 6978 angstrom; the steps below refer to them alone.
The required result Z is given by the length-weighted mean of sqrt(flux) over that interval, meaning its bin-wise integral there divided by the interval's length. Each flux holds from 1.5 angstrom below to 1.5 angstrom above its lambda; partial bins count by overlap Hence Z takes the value 2.52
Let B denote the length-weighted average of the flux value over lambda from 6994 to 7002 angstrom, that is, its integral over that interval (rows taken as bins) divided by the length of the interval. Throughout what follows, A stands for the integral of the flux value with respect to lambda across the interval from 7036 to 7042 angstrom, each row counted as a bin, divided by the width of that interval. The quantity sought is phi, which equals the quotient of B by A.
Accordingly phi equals 0.96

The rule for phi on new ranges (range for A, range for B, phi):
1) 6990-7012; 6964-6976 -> 1.06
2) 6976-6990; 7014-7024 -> 0.98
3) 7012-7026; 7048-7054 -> 1.02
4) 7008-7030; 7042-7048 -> 1.05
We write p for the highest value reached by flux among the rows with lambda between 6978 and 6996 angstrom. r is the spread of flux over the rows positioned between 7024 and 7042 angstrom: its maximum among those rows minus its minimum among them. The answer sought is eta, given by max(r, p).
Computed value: 6.25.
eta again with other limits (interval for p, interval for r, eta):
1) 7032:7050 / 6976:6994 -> 6.31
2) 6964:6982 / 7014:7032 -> 6.39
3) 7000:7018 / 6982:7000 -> 6.24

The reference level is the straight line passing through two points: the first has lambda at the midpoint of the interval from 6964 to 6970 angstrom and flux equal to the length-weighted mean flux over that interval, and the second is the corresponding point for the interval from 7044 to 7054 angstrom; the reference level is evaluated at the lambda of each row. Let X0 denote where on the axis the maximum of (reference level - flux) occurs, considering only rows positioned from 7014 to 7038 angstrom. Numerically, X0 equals 7016.0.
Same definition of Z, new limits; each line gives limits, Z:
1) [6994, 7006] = 2.45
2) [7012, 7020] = 2.43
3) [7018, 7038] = 2.47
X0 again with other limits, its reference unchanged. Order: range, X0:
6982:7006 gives 6992.0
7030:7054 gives 7031.0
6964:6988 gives 6986.0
